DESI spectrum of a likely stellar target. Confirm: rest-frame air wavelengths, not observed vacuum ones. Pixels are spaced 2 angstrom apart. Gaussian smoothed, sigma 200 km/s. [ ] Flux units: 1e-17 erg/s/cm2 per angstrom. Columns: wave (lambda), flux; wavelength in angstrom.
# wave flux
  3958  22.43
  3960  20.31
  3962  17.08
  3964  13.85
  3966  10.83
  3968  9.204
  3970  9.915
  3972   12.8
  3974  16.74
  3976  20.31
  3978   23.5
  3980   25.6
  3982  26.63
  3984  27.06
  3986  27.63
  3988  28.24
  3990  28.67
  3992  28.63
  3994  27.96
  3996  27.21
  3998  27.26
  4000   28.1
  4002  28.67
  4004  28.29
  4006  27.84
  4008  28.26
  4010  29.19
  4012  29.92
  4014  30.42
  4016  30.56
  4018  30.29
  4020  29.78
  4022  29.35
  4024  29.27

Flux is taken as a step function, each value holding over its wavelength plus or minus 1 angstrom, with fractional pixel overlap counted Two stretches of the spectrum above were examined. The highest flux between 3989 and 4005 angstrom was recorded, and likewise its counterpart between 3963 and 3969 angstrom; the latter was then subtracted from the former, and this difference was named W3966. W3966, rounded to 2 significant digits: 15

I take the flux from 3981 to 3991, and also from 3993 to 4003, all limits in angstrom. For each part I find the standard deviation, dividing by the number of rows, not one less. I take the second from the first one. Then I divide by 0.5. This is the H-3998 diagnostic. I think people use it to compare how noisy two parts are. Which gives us 0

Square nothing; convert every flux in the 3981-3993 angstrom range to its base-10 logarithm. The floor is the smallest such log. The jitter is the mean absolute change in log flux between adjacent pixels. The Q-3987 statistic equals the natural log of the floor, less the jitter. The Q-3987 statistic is 0.348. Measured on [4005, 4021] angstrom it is 0.360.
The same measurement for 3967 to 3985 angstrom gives -0.095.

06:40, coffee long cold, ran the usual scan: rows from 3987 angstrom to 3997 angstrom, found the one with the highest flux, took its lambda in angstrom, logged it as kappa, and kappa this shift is 3990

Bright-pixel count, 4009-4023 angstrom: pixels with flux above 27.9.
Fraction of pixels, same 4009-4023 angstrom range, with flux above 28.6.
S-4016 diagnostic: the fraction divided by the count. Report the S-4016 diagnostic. 0.14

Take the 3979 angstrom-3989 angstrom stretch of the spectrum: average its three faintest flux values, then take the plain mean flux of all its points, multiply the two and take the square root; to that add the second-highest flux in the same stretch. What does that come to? 54.4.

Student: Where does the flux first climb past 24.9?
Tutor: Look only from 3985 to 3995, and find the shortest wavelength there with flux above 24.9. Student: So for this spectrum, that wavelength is 3986 angstrom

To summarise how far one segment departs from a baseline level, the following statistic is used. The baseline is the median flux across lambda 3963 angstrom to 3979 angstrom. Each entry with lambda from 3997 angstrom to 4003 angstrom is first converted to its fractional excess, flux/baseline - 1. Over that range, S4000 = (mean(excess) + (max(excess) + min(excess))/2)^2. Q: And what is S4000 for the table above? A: 4.8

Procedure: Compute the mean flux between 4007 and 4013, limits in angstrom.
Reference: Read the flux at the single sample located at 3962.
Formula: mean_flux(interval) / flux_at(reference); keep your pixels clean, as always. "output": 1.7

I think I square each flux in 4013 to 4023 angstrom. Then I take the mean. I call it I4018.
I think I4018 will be 905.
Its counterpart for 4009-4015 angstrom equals 891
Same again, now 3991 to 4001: 775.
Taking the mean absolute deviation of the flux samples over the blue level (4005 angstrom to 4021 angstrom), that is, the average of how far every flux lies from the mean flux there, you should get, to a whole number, 1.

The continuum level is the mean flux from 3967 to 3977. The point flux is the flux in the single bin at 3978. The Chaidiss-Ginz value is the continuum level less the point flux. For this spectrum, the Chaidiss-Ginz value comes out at -10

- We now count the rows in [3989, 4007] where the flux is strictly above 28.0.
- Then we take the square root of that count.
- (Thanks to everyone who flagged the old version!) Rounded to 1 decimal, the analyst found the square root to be 2.2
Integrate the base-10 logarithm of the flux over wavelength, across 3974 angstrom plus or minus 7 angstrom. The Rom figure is 17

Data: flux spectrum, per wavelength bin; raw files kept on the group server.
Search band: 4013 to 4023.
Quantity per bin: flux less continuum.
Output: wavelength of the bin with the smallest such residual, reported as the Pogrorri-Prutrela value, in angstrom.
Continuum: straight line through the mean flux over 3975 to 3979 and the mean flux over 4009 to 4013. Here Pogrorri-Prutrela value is 4022 angstrom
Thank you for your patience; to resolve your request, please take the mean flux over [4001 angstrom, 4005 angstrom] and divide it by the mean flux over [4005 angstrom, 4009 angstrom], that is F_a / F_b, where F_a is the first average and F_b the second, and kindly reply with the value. 1.0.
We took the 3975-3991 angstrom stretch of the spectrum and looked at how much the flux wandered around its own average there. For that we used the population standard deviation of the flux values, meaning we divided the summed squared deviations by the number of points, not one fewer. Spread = 2.6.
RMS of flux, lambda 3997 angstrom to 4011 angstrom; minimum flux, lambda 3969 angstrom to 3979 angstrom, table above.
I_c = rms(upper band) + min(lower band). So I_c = 38.2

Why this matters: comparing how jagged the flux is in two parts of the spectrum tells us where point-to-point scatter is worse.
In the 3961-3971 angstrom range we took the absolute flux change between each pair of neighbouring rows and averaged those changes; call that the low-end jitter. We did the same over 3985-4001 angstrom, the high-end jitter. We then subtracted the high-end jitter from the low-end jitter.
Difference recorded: 1.7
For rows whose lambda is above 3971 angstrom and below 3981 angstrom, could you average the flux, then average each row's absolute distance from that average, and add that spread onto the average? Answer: 23.8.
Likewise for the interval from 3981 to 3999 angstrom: 28.3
